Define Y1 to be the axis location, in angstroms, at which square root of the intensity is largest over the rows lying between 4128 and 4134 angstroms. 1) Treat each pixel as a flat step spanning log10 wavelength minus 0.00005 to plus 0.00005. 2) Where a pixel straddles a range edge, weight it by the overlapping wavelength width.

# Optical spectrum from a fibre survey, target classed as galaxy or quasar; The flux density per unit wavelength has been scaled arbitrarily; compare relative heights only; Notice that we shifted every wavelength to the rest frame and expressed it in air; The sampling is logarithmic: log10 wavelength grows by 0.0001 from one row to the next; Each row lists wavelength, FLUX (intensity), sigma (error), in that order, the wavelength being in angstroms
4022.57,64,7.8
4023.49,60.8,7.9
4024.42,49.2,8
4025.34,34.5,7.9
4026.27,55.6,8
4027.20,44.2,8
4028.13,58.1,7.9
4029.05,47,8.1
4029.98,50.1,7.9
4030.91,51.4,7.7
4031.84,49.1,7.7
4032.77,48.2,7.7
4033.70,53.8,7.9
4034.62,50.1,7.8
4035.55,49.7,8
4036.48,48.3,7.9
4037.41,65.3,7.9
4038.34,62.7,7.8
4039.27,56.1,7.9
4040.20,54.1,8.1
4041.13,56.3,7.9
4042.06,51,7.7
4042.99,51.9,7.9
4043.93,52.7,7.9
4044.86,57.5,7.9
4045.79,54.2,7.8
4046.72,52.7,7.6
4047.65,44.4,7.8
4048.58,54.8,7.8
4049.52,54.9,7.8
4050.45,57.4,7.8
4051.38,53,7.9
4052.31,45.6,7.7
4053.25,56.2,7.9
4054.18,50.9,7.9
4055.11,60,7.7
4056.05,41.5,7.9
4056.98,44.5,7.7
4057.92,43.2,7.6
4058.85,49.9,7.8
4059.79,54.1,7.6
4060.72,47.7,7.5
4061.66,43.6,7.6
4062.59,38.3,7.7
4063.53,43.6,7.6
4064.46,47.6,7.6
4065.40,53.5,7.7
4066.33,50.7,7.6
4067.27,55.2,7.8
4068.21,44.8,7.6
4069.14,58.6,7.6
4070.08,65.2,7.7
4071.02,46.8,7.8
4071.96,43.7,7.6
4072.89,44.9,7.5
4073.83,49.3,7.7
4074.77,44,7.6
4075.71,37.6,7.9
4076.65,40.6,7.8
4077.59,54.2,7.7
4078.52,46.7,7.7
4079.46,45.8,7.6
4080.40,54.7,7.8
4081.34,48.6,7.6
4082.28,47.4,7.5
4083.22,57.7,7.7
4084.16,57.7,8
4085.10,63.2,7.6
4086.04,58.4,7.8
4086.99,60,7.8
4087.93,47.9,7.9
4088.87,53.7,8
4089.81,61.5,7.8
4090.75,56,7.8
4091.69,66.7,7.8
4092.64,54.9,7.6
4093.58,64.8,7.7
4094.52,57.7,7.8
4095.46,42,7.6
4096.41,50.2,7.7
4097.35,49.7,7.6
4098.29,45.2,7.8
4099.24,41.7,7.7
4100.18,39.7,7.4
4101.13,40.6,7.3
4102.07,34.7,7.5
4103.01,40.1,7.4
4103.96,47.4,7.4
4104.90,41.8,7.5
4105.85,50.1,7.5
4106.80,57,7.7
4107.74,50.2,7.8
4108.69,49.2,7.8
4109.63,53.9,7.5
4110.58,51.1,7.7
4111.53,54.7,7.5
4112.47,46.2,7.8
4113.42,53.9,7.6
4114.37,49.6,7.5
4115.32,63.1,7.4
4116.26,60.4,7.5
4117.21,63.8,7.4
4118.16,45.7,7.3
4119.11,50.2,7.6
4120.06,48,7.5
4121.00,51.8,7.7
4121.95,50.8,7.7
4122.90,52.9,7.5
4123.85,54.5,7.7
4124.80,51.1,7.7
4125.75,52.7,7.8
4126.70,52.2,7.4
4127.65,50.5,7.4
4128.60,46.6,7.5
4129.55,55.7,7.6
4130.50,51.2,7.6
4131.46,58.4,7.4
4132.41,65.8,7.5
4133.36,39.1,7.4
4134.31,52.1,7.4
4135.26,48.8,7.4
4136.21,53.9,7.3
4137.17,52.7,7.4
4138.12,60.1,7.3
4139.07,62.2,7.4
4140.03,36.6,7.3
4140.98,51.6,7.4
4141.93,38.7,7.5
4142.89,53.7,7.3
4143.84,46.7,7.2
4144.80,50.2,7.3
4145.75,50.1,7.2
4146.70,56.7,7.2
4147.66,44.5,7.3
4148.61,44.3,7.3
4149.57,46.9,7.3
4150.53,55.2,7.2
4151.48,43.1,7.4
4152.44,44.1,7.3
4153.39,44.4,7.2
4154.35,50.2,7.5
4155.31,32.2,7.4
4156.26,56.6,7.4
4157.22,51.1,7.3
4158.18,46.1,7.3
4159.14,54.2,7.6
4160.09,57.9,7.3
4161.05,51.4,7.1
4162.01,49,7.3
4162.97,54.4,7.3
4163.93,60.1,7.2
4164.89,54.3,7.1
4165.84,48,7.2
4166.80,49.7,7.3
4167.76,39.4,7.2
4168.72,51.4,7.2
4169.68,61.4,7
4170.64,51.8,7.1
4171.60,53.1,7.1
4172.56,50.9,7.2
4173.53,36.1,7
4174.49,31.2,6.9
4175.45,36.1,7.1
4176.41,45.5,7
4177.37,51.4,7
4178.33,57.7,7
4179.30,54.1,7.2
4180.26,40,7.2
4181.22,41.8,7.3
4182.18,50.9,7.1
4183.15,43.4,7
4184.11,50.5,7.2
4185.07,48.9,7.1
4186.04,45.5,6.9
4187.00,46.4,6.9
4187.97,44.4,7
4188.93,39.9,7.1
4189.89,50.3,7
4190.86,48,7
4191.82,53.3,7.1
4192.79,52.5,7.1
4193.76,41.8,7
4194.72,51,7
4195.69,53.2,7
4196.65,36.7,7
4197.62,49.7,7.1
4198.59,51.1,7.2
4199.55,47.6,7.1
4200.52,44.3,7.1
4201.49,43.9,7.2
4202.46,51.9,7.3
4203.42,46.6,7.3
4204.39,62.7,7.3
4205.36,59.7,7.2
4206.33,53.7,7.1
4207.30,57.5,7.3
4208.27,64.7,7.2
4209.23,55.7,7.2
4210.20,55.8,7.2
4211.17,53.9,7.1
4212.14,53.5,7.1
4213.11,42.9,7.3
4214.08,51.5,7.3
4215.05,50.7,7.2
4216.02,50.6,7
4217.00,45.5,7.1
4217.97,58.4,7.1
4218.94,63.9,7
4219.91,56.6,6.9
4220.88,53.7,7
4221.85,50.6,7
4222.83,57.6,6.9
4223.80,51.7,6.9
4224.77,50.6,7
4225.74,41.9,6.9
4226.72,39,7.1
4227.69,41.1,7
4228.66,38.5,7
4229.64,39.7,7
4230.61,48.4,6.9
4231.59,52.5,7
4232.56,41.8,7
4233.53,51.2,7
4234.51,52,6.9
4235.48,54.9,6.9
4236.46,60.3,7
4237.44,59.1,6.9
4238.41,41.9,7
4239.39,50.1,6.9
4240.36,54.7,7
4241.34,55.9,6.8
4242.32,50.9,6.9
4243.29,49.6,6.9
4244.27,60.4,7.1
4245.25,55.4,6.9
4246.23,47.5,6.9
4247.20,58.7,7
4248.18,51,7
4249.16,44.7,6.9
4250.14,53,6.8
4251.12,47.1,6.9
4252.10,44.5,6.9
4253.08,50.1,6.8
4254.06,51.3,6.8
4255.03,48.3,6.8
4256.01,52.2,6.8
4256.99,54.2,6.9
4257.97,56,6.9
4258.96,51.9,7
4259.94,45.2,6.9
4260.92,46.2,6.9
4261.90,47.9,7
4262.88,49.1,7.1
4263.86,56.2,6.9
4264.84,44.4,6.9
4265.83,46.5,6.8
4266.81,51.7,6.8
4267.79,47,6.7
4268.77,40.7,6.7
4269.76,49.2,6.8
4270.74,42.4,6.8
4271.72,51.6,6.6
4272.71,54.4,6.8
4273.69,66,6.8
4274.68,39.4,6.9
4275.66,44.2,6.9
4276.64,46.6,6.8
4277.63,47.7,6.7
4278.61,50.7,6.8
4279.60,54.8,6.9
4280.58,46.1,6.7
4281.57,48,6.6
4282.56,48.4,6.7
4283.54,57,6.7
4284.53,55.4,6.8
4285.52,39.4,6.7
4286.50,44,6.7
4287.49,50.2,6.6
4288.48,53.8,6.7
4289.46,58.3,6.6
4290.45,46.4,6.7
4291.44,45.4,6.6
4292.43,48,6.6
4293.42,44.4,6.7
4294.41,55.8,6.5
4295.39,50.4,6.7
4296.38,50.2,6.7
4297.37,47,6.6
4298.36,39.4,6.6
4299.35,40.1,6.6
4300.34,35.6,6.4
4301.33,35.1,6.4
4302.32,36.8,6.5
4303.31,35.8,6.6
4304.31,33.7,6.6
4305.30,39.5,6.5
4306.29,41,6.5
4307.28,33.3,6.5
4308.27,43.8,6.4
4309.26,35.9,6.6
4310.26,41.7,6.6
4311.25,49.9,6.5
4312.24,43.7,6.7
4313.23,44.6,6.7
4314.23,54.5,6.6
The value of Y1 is 4132.41 angstroms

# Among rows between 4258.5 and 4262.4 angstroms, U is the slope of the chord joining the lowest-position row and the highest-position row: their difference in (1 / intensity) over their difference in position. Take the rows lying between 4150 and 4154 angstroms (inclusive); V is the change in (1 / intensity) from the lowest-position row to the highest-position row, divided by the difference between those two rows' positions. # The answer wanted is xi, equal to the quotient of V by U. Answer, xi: 2.8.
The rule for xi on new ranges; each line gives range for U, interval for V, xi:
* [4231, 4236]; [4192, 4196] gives 0.4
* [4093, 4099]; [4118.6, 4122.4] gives -0.1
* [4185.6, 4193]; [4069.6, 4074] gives -3.0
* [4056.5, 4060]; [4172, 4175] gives -4.5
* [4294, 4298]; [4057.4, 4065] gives -0.3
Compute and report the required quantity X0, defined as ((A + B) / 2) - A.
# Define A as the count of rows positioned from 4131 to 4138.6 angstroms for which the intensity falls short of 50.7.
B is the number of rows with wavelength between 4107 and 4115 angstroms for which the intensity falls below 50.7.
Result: 1.0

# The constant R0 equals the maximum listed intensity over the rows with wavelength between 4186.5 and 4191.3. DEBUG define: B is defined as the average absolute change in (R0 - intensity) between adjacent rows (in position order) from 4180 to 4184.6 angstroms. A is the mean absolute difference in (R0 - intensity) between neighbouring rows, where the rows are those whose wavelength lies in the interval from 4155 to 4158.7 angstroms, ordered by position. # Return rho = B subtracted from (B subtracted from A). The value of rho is -1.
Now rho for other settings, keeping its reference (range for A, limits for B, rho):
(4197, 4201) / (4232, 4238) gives -5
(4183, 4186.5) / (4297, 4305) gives -1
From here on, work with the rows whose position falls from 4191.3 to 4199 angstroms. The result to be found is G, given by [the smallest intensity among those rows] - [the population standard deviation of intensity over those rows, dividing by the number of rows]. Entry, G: 31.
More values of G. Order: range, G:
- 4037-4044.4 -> 46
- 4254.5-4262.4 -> 42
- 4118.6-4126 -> 46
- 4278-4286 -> 34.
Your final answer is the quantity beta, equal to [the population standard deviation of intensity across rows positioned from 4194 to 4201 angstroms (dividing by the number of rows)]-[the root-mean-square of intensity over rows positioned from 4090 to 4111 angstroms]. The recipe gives -45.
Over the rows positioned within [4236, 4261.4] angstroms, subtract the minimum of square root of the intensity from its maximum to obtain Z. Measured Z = 1.30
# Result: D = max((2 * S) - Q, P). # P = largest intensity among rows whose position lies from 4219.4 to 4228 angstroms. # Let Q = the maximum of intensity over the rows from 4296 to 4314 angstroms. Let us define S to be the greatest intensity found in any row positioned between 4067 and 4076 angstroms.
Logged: 80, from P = 57.6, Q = 50.2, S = 65.2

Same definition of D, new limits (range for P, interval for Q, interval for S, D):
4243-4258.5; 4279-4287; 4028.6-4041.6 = 74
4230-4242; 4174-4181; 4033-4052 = 73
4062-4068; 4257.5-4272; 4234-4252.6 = 65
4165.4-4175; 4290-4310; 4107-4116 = 70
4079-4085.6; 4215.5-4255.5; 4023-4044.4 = 67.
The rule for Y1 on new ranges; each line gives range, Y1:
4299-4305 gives 4299.35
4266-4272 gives 4266.81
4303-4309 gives 4308.27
